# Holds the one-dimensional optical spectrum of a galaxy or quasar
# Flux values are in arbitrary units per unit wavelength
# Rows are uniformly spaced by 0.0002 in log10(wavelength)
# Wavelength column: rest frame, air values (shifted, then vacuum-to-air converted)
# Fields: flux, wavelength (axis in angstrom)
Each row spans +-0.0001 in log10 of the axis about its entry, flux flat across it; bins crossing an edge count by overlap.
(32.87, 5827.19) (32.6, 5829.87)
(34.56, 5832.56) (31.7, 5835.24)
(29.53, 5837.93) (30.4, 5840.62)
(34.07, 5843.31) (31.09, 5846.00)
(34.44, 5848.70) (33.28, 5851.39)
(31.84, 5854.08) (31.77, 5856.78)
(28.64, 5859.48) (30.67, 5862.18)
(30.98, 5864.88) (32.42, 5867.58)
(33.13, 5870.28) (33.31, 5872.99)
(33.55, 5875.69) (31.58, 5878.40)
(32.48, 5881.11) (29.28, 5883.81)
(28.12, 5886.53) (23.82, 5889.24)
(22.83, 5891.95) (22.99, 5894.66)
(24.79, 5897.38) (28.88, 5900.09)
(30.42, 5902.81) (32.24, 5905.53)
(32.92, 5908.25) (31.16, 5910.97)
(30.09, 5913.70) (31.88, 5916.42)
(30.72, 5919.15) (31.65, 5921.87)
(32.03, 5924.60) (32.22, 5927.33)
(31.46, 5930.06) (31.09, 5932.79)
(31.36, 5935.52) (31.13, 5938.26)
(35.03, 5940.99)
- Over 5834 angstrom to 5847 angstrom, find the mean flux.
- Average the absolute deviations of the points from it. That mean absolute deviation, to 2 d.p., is 1.22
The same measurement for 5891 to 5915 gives 3.30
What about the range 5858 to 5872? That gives 1.29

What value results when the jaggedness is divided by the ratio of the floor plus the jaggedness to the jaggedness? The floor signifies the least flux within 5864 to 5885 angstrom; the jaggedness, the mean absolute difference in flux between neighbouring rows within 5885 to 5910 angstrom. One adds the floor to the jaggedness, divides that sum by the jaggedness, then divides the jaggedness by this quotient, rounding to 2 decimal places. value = 0.12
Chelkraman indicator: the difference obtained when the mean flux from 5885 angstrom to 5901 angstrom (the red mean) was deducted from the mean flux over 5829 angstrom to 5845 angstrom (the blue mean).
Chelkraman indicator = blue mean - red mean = 6.9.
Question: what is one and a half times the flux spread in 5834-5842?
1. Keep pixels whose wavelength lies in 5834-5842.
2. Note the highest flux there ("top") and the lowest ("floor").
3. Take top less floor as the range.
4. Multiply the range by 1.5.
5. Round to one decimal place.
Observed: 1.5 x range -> 3.3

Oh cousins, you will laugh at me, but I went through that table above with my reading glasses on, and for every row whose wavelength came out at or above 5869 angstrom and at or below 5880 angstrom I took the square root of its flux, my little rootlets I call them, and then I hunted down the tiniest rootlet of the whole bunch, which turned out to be 5.62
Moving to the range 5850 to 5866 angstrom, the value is 5.35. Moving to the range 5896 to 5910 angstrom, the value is 4.98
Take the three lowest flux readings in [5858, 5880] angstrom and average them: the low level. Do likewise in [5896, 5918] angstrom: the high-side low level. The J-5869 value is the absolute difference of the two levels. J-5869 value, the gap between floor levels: 2.2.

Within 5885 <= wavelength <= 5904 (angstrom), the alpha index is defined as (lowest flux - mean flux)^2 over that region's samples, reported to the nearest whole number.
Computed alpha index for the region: 10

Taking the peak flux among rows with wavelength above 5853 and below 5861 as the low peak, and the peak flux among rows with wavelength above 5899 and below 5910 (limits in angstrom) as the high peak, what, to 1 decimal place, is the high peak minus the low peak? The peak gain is 1.1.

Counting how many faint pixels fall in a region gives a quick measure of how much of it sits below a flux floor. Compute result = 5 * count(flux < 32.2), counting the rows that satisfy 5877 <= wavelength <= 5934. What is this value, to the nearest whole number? 85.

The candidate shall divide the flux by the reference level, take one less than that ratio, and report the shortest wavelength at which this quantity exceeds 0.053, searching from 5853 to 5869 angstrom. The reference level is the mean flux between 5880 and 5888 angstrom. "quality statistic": 5854.08 angstrom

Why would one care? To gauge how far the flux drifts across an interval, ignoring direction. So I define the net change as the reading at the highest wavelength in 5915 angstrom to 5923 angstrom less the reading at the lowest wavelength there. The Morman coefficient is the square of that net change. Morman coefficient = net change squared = 0.1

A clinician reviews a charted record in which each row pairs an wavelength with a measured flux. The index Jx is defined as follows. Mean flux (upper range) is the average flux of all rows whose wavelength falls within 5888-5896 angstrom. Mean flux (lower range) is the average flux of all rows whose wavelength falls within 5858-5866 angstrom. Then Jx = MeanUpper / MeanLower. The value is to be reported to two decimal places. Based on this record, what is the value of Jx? 0.77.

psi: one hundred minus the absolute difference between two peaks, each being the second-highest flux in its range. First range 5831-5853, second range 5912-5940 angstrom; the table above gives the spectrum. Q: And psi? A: 97.6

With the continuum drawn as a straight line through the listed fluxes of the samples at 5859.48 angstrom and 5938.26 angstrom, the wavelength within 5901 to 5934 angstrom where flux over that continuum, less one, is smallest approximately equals 5913.70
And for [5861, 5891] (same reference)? 5889.24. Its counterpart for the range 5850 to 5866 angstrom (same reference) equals 5859.48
